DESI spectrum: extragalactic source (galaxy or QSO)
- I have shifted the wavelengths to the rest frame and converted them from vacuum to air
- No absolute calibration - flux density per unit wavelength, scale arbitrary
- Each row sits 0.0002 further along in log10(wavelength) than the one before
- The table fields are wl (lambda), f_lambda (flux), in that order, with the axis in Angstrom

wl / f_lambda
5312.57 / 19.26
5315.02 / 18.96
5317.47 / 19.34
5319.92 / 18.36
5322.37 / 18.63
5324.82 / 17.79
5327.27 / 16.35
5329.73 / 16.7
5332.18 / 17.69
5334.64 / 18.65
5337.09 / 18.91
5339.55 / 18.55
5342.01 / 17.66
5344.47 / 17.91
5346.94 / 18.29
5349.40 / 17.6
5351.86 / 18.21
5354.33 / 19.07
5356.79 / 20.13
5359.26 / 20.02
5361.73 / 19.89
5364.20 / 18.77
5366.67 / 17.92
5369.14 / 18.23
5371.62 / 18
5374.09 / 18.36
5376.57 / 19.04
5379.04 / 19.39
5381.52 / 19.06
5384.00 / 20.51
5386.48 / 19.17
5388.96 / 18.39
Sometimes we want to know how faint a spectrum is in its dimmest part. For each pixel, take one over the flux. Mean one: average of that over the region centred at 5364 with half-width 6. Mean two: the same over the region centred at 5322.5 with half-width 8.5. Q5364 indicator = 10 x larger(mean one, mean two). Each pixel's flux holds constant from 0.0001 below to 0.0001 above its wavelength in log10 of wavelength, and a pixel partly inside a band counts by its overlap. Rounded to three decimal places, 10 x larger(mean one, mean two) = 0.557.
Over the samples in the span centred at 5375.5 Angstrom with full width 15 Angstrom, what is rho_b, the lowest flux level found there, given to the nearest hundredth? 18.00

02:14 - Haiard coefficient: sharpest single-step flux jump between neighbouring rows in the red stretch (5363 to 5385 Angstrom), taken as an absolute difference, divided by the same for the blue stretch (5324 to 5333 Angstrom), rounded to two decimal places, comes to 1.01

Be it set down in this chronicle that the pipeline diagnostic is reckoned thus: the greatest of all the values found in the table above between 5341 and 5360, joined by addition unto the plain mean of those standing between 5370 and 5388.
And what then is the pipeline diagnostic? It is 39.2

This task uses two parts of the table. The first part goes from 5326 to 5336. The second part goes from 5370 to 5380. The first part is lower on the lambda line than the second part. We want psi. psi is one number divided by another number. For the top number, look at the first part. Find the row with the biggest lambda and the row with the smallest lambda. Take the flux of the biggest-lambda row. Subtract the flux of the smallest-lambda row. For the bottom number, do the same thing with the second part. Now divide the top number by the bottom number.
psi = 1.7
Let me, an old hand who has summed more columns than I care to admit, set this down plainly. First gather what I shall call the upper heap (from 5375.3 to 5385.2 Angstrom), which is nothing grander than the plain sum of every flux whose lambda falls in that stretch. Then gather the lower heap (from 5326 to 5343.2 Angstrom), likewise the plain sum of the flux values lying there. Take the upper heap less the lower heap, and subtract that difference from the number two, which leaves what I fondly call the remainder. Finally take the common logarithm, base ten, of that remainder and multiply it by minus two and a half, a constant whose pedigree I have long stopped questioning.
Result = -4.21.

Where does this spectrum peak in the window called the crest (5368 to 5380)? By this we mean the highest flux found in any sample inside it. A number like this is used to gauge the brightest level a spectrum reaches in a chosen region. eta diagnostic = 19.39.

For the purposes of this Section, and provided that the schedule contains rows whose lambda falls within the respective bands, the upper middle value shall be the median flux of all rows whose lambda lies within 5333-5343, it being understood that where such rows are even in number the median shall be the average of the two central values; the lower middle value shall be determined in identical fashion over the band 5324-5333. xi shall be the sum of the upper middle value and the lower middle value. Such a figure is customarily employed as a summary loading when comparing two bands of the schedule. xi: 35.8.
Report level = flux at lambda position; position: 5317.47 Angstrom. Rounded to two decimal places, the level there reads 19.34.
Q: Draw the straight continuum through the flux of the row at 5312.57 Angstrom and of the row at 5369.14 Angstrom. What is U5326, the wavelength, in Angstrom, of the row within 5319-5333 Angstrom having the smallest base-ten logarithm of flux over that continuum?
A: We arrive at 5327.27 Angstrom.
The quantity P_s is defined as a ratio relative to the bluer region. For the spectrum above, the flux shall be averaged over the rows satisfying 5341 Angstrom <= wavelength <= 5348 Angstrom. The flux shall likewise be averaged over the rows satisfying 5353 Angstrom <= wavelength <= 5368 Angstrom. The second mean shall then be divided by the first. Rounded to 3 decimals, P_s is 1.075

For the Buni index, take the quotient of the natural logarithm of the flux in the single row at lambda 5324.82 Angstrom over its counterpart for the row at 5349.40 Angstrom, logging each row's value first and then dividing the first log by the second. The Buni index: 1.004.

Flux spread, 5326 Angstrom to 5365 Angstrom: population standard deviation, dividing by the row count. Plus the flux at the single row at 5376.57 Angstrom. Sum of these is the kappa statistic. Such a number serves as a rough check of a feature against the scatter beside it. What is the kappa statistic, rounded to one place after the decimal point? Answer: 20.1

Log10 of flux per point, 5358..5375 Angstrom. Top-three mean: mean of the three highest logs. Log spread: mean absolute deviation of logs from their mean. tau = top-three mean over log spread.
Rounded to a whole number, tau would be 80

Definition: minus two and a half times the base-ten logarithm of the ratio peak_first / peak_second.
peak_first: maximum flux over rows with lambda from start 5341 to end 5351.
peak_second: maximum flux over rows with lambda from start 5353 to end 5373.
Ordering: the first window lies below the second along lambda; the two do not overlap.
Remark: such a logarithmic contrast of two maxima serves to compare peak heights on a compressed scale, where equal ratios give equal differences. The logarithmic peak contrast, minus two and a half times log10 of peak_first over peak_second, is 0.104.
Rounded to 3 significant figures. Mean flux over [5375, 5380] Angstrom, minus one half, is 18.7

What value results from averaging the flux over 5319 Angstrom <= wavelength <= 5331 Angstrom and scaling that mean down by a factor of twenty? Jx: 0.88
